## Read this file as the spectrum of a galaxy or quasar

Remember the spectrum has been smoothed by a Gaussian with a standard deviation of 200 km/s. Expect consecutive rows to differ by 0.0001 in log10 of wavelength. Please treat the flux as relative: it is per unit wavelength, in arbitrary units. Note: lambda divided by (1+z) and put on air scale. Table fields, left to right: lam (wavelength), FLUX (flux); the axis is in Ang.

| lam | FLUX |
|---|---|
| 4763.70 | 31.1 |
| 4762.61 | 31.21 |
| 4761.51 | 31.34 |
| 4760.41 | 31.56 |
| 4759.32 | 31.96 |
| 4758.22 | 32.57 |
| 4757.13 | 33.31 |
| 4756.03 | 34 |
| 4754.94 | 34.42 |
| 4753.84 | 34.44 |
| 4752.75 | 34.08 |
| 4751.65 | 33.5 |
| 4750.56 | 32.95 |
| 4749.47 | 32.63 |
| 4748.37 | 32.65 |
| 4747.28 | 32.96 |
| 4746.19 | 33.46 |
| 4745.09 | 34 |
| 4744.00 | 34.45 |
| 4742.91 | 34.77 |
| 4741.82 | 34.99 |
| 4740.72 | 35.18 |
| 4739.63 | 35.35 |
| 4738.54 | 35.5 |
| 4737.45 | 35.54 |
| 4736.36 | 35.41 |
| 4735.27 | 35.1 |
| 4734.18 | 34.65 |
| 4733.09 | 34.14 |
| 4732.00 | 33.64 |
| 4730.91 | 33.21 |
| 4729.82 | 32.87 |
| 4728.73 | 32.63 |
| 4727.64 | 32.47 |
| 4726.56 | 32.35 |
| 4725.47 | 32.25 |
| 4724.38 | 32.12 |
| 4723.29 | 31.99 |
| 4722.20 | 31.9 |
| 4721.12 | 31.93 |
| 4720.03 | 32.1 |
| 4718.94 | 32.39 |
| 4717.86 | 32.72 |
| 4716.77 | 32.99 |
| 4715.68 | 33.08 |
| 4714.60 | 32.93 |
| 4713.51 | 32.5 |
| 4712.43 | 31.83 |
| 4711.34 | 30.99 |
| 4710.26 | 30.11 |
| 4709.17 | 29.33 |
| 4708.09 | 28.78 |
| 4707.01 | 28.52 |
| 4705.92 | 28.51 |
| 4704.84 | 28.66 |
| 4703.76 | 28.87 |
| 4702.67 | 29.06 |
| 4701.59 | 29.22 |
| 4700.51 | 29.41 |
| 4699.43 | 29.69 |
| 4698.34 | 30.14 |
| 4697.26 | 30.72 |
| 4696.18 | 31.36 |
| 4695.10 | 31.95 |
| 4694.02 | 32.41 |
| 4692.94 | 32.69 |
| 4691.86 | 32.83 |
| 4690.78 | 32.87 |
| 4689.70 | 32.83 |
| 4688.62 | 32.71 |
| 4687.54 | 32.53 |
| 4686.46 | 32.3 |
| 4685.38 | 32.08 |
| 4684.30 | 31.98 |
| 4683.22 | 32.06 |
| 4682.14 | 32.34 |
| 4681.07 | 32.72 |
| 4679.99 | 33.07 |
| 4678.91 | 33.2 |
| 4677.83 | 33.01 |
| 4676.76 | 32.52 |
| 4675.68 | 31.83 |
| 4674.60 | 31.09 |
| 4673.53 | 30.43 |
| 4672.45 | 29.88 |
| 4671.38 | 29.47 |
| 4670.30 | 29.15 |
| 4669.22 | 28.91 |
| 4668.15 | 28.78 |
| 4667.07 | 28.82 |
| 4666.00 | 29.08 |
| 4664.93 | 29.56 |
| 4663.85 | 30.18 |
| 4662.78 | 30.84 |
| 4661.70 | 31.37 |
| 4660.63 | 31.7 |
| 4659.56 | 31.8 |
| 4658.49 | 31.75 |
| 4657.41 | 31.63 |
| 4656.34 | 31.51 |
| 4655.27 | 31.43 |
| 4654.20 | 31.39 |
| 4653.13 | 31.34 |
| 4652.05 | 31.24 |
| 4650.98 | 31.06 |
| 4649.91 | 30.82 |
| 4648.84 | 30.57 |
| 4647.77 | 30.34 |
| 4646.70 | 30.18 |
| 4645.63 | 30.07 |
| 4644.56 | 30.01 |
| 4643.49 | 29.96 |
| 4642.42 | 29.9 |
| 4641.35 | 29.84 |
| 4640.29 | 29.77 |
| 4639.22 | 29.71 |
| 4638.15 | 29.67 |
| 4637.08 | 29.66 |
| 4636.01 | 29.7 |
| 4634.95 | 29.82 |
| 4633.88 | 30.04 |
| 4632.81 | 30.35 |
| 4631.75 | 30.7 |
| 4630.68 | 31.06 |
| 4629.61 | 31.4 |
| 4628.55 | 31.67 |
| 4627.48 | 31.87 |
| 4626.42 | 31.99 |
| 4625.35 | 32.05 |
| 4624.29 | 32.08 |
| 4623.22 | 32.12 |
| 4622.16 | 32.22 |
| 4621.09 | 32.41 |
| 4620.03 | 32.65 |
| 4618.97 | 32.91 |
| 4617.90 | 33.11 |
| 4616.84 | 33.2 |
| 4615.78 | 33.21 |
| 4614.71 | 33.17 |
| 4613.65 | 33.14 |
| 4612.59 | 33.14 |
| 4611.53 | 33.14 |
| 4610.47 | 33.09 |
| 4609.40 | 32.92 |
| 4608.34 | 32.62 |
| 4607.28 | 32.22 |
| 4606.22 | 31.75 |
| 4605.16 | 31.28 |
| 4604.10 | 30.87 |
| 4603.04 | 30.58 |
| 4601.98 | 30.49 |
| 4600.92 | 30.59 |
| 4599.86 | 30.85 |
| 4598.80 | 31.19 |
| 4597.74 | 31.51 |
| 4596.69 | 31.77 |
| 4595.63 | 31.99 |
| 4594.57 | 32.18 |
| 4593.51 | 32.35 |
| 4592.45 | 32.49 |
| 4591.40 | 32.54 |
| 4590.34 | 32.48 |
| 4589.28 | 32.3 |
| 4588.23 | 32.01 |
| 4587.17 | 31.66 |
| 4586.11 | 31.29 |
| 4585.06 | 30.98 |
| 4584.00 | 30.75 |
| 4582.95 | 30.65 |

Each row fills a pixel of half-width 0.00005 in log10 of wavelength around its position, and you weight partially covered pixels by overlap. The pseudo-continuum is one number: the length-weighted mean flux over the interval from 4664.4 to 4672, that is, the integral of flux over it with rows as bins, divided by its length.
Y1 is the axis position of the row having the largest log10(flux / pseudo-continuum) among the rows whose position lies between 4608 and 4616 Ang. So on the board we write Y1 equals 4615.78 Ang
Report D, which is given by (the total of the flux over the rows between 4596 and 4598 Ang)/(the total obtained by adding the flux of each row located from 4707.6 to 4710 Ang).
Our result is 1.09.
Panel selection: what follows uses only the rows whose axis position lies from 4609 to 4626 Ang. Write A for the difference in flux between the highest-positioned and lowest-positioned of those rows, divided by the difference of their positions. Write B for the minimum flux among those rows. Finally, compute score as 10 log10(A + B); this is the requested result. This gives 15.1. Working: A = -0.05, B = 32.05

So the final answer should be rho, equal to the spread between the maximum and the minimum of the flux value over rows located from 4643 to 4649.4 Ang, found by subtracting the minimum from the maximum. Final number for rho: 0.6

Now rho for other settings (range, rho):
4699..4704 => 0.8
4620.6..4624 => 0.3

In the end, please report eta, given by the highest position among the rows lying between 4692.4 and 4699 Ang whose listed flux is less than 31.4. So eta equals 4698.34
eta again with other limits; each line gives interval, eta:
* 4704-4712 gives 4711.34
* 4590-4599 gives 4598.80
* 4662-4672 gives 4671.38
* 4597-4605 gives 4604.10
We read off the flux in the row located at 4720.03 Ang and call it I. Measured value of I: 32.1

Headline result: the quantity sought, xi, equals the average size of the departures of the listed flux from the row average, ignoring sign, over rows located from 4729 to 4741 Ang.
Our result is 0.8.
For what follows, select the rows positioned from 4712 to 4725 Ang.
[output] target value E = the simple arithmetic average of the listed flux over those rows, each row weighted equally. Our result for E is 32.4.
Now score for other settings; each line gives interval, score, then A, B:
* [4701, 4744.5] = 14.6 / 0.12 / 28.51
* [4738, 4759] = 15.1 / -0.15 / 32.57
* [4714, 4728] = 15.0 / -0.04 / 31.9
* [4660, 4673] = 14.6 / -0.15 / 28.78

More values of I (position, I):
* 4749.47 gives 32.63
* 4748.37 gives 32.65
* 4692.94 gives 32.69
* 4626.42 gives 31.99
